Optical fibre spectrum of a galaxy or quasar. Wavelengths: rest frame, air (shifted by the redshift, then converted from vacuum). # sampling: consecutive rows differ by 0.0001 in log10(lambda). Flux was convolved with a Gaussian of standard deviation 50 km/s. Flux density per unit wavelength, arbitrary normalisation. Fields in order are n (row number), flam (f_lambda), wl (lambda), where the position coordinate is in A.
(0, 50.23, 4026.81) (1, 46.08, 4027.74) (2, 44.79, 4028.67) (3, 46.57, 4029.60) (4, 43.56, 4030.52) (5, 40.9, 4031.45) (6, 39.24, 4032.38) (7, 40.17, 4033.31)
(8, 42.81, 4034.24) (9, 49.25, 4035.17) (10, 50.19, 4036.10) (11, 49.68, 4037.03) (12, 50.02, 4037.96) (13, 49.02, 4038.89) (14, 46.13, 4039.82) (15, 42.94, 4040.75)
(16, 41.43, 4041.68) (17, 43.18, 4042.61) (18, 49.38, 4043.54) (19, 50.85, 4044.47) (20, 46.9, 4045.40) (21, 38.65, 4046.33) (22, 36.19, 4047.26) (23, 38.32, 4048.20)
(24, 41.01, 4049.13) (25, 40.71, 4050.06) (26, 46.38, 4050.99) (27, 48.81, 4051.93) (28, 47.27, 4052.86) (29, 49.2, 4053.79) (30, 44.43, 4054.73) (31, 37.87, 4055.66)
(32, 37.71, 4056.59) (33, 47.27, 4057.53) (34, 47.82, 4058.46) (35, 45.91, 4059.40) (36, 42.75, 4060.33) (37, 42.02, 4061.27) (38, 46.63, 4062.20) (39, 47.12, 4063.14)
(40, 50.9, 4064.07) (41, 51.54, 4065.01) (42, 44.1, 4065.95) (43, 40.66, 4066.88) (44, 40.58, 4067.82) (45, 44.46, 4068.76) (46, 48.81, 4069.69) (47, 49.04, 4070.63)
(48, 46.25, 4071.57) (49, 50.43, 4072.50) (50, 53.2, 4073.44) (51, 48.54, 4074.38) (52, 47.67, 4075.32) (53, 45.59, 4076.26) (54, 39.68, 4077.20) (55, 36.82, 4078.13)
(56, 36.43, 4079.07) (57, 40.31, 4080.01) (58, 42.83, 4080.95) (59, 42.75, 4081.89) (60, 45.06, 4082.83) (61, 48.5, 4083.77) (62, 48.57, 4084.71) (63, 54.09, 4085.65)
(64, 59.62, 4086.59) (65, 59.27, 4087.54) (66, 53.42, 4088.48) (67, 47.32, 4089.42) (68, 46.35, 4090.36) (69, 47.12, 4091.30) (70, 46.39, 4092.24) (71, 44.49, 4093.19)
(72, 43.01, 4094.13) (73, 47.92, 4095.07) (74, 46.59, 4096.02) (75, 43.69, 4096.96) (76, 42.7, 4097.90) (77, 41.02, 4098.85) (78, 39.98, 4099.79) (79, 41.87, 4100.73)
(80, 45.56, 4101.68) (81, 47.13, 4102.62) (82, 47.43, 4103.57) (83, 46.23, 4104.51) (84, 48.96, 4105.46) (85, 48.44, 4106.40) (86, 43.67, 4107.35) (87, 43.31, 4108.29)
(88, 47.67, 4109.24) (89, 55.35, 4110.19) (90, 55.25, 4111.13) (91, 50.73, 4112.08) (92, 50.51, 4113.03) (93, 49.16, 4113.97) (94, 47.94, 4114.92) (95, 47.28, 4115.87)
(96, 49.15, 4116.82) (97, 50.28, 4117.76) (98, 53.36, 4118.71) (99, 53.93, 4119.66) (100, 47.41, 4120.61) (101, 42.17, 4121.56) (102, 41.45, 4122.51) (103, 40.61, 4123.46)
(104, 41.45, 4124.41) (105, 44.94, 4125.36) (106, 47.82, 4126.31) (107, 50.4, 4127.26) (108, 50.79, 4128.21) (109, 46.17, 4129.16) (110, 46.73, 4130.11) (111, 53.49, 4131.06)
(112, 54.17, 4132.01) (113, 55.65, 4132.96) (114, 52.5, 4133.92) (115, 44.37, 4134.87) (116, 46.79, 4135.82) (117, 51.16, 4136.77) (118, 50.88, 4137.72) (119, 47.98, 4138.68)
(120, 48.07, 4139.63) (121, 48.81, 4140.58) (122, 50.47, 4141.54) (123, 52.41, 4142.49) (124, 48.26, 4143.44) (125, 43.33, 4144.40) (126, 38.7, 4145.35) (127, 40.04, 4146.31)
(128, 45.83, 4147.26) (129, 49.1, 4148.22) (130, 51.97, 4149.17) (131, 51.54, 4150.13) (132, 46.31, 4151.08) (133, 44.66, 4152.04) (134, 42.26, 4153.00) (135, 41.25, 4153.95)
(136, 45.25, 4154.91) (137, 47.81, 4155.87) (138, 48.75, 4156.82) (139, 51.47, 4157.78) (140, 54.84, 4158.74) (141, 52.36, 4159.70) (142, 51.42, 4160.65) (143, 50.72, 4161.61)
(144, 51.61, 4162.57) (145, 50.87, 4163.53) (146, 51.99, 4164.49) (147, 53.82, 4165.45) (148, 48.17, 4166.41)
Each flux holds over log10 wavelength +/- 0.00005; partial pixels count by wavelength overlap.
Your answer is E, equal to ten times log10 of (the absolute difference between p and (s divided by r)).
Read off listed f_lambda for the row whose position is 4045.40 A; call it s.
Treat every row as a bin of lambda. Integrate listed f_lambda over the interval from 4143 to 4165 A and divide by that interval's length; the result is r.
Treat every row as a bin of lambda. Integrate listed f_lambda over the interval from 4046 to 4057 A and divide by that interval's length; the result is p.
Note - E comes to 16.2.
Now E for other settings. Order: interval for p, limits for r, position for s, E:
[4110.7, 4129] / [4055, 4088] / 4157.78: 16.7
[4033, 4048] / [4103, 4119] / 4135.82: 16.5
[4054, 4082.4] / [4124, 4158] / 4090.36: 16.4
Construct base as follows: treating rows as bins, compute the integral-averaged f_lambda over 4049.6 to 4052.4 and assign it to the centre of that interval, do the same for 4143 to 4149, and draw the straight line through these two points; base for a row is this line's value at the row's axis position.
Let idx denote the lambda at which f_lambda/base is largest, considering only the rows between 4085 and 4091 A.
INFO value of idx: 4086.59 A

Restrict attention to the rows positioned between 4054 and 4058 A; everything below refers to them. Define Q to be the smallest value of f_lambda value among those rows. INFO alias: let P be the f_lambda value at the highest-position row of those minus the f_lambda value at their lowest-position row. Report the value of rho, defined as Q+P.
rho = 41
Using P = 2.8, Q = 37.71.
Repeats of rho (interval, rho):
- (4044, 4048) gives 22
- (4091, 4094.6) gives 39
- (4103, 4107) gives 47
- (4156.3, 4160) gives 52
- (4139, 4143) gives 52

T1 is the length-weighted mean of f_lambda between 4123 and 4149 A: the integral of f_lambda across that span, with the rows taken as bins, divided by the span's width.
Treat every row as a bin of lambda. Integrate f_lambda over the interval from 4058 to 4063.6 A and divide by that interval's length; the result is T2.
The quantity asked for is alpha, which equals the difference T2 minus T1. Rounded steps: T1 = 47.9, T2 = 45.3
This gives -3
